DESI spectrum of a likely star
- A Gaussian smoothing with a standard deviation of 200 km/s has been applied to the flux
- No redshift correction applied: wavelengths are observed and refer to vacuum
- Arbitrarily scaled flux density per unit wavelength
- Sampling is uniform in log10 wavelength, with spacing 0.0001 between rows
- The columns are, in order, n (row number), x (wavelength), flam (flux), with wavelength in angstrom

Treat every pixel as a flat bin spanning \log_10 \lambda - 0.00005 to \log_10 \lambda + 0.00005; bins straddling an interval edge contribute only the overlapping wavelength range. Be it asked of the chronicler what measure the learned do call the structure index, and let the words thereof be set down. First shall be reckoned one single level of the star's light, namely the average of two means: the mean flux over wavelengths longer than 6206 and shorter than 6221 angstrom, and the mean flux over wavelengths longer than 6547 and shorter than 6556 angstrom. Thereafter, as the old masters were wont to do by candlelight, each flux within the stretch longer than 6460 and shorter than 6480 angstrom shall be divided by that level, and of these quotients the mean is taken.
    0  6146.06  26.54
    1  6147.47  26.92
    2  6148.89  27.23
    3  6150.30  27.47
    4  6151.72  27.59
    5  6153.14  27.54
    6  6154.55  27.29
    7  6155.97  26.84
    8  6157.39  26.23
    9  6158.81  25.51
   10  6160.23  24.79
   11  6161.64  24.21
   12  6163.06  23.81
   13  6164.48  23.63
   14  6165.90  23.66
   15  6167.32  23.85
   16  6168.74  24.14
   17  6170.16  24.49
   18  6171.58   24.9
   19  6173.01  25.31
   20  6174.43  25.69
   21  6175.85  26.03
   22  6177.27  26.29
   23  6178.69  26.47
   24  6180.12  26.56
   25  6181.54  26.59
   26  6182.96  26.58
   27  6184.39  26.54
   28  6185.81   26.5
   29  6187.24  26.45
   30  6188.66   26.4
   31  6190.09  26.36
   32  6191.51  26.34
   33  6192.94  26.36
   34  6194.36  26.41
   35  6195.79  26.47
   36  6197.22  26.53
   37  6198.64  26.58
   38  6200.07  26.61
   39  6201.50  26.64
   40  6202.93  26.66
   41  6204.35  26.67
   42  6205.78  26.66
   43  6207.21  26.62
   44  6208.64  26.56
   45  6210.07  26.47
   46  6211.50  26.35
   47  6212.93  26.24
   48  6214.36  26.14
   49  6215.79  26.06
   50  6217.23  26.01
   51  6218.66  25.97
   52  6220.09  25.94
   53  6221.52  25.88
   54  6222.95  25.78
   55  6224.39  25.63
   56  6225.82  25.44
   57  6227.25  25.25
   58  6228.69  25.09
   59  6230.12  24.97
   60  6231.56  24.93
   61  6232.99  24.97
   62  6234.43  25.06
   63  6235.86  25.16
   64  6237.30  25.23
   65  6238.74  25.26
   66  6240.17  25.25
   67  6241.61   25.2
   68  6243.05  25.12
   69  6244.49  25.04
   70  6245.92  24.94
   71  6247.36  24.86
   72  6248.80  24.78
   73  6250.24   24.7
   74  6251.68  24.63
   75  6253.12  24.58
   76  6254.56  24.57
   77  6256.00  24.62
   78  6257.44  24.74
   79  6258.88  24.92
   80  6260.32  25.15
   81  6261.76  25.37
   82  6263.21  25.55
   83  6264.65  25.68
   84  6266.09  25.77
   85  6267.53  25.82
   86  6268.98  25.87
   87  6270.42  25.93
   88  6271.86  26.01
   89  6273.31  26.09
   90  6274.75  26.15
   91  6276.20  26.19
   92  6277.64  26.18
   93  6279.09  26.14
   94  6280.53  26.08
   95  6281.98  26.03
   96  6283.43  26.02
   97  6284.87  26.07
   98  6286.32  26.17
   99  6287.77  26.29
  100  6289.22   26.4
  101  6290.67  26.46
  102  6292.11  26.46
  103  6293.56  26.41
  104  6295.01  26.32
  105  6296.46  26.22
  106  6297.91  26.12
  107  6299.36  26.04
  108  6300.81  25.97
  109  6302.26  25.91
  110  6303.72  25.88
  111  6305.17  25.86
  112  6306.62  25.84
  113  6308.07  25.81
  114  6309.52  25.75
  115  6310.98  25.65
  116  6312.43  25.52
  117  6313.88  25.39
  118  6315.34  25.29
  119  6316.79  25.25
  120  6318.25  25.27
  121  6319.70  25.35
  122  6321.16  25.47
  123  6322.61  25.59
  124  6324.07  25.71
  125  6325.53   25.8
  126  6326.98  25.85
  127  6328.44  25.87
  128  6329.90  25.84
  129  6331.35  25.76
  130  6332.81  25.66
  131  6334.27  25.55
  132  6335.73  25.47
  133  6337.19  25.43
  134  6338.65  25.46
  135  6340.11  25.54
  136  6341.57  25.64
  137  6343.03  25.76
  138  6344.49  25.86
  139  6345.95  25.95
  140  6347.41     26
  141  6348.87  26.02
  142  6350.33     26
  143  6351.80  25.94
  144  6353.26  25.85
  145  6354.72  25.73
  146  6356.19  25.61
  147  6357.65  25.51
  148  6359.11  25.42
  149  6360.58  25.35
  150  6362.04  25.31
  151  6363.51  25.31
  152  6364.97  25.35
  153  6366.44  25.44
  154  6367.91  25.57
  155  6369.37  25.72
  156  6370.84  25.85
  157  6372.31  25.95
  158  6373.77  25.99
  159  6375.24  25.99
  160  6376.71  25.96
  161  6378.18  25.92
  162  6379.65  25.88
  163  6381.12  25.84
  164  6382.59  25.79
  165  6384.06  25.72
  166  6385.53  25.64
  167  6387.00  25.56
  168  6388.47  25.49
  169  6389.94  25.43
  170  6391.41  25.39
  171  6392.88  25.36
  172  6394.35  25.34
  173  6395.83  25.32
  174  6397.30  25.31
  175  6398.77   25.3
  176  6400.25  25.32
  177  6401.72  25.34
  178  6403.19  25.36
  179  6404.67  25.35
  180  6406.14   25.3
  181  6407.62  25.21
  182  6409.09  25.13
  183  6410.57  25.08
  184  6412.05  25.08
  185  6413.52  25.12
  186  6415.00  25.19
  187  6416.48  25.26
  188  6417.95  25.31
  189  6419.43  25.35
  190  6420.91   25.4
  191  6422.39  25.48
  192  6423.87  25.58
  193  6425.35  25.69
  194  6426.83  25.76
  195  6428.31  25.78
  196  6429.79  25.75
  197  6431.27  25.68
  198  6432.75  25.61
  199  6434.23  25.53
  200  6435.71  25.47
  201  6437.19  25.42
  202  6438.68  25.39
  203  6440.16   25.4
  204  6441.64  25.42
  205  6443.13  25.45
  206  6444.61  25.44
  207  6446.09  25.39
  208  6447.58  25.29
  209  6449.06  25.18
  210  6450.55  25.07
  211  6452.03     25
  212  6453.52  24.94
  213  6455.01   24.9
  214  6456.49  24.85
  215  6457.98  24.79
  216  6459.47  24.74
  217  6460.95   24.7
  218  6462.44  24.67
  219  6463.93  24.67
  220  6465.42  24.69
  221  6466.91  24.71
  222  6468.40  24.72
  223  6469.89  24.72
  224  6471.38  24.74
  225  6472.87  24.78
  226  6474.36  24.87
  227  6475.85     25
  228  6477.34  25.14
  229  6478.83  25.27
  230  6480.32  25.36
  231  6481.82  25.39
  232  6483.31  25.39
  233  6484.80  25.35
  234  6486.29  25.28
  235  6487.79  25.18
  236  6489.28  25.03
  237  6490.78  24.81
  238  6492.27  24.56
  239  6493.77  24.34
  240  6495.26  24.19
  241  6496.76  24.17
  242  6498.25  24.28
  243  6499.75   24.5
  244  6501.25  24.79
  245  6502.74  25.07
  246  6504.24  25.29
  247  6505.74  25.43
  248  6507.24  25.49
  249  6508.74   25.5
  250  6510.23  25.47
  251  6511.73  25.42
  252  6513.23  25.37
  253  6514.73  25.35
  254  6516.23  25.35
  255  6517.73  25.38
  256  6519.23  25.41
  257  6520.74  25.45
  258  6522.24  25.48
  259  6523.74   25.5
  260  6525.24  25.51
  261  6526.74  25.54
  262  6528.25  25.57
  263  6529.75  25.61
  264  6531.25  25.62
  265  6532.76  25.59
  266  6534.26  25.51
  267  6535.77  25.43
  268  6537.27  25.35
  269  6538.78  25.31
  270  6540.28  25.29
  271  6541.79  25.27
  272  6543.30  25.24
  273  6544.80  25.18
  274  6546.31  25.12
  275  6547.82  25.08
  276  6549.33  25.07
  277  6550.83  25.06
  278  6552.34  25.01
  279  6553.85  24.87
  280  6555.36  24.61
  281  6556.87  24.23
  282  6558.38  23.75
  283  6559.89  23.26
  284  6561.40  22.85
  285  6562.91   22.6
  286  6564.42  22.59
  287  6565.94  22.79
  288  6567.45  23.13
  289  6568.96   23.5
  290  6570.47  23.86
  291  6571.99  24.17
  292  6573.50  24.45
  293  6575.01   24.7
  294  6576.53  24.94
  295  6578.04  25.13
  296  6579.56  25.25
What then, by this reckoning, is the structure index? 0.97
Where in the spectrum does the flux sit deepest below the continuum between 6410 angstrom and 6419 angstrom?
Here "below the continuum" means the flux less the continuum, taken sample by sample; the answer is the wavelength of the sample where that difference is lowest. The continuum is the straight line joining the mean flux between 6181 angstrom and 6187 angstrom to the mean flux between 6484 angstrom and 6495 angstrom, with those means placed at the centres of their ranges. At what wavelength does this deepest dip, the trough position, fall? 6410.57 angstrom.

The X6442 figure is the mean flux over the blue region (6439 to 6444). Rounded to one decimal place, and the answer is 25.4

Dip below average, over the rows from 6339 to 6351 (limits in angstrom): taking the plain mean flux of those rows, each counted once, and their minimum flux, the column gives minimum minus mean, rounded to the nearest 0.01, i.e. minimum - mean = -0.31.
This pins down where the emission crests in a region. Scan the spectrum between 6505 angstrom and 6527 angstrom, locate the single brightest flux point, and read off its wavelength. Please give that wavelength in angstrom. 6526.74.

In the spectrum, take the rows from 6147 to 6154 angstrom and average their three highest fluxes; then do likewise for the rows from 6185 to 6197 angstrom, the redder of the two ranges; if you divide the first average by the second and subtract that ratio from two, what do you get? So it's 0.96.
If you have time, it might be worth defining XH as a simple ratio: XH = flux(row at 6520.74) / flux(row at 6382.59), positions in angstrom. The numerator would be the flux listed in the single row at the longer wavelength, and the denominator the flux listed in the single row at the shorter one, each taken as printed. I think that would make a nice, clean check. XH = 0.99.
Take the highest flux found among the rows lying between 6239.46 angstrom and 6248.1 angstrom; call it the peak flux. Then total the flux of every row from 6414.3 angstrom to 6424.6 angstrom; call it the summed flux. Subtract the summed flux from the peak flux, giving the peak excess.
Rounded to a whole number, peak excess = -152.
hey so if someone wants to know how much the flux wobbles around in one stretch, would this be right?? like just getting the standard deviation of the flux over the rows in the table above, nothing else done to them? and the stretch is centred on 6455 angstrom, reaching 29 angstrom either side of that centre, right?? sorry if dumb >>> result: 0.36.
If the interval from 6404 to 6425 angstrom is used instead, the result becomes 0.15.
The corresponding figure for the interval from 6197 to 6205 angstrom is 0.05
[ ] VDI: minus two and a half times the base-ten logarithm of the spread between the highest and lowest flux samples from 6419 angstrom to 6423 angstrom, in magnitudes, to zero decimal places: 2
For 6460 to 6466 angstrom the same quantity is 4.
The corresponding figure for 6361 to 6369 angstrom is 1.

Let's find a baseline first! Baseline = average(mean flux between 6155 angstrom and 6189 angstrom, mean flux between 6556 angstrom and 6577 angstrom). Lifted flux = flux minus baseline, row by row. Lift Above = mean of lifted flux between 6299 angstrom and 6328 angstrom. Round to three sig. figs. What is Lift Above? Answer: 1.11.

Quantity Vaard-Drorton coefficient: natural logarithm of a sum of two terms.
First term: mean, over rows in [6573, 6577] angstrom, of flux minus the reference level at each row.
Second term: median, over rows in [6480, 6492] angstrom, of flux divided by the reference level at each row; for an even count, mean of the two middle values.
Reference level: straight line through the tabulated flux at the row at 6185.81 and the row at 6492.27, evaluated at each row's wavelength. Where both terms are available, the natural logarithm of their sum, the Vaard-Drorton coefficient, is 0.5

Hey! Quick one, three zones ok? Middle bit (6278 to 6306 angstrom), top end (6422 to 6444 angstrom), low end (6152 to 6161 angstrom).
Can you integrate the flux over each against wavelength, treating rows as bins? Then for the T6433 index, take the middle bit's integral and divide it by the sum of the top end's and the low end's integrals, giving 0.91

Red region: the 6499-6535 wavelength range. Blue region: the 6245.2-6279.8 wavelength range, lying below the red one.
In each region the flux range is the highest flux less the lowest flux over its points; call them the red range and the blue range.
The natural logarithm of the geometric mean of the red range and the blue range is 0.30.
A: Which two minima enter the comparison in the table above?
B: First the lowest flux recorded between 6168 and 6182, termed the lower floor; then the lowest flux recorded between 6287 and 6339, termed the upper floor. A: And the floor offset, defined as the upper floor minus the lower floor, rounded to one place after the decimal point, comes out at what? 1.1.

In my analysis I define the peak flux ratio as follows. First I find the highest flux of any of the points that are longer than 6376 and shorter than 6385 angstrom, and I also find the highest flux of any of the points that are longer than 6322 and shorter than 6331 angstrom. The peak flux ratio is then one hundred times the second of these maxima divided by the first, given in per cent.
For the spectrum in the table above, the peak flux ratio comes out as 100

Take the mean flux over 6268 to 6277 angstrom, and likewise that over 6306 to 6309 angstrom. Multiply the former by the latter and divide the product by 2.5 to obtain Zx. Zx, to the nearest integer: 269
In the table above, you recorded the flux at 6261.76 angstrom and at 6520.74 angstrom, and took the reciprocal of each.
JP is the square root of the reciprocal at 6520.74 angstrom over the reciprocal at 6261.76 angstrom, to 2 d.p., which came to 1.00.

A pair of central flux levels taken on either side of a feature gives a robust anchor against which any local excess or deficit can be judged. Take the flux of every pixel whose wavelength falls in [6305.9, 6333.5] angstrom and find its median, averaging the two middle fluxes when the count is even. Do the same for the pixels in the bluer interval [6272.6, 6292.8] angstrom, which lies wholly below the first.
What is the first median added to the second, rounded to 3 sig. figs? 51.8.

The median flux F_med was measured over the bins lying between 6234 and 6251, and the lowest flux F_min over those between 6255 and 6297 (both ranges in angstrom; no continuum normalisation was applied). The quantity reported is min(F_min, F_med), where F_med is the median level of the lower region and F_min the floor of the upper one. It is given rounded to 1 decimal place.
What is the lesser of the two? 24.6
